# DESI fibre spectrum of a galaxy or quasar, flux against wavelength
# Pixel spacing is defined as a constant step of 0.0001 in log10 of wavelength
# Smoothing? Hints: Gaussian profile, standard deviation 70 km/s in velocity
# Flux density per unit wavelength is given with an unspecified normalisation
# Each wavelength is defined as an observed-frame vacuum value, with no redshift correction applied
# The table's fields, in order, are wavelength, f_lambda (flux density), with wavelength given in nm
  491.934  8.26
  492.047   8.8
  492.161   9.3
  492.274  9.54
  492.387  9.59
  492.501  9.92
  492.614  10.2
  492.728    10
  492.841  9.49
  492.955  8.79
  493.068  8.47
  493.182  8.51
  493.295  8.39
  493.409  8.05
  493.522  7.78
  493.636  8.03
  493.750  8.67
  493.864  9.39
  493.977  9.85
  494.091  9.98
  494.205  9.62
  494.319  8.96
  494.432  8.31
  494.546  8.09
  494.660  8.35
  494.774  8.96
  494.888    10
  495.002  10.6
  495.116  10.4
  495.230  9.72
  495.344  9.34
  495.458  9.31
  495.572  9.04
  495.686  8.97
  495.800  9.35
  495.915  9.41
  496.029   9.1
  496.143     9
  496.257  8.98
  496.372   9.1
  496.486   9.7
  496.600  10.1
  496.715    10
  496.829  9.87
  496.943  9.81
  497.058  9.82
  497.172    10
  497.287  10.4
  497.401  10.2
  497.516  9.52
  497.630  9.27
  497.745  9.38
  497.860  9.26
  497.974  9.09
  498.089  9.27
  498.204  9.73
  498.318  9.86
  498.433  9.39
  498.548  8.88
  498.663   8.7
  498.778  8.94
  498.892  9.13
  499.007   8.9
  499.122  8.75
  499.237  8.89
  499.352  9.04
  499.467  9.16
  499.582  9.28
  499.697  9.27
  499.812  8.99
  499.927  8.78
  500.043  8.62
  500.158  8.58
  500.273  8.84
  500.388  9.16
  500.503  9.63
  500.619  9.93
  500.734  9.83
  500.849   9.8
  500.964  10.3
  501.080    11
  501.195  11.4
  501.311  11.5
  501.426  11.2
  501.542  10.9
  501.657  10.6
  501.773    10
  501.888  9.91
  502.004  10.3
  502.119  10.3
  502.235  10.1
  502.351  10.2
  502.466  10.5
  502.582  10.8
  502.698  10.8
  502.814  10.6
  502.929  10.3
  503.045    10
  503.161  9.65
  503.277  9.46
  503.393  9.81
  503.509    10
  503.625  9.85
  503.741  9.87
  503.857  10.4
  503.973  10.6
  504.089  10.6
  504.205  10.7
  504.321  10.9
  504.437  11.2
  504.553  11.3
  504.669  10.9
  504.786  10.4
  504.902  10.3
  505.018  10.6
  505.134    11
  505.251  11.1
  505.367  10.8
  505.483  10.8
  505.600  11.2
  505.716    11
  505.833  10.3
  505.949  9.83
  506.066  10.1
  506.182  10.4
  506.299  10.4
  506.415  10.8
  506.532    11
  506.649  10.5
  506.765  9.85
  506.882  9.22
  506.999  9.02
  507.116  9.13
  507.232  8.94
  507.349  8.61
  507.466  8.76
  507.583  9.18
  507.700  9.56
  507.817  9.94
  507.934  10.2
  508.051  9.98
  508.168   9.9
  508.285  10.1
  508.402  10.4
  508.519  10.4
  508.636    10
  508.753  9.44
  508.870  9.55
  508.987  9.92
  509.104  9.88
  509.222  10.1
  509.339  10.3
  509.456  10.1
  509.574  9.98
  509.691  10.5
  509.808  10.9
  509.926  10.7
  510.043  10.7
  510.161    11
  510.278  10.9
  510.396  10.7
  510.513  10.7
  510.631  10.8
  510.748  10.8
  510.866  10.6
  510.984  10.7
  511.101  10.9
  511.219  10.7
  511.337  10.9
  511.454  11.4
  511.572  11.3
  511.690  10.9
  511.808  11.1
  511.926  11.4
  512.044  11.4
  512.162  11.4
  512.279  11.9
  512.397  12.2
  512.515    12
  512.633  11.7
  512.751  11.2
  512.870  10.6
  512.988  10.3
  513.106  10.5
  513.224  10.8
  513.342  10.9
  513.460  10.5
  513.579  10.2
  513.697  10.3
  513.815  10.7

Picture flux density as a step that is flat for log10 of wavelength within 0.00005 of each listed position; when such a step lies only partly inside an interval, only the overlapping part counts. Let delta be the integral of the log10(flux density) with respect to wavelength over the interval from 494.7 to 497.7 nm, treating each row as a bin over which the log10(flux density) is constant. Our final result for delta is 2.9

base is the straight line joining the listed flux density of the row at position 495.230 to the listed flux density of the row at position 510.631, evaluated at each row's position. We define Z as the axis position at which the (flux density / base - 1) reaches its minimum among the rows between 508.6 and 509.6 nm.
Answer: 508.753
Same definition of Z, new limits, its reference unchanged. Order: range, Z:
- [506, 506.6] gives 506.066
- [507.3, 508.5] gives 507.349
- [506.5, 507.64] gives 507.349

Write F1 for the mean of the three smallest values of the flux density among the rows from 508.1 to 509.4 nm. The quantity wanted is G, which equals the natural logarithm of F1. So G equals 2.26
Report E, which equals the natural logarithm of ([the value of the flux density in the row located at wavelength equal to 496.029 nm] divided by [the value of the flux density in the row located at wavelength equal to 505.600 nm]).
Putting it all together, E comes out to -0.21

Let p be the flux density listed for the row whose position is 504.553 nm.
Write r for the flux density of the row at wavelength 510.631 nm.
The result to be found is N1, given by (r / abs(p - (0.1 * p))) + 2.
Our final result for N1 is 3.06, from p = 11.3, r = 10.8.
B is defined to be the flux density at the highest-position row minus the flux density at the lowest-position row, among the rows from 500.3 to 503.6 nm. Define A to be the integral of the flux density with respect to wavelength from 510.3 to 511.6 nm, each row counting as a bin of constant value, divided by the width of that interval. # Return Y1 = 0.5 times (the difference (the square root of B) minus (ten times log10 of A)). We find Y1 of -4.72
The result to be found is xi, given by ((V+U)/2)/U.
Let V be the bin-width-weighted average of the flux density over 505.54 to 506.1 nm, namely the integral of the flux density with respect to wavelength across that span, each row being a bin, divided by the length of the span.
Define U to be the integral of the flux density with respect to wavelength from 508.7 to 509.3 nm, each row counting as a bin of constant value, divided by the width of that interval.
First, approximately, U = 9.8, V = 10.5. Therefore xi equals 1.04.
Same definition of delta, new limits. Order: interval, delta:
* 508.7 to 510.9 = 2.2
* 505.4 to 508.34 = 2.9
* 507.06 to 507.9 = 0.8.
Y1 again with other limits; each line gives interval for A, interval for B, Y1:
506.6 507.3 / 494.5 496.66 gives -4.16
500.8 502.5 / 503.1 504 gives -4.63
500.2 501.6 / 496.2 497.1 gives -4.60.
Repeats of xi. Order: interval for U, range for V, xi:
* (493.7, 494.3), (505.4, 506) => 1.06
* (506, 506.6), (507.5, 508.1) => 0.96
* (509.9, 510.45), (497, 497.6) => 0.96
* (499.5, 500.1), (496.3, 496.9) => 1.04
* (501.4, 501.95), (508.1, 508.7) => 0.98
